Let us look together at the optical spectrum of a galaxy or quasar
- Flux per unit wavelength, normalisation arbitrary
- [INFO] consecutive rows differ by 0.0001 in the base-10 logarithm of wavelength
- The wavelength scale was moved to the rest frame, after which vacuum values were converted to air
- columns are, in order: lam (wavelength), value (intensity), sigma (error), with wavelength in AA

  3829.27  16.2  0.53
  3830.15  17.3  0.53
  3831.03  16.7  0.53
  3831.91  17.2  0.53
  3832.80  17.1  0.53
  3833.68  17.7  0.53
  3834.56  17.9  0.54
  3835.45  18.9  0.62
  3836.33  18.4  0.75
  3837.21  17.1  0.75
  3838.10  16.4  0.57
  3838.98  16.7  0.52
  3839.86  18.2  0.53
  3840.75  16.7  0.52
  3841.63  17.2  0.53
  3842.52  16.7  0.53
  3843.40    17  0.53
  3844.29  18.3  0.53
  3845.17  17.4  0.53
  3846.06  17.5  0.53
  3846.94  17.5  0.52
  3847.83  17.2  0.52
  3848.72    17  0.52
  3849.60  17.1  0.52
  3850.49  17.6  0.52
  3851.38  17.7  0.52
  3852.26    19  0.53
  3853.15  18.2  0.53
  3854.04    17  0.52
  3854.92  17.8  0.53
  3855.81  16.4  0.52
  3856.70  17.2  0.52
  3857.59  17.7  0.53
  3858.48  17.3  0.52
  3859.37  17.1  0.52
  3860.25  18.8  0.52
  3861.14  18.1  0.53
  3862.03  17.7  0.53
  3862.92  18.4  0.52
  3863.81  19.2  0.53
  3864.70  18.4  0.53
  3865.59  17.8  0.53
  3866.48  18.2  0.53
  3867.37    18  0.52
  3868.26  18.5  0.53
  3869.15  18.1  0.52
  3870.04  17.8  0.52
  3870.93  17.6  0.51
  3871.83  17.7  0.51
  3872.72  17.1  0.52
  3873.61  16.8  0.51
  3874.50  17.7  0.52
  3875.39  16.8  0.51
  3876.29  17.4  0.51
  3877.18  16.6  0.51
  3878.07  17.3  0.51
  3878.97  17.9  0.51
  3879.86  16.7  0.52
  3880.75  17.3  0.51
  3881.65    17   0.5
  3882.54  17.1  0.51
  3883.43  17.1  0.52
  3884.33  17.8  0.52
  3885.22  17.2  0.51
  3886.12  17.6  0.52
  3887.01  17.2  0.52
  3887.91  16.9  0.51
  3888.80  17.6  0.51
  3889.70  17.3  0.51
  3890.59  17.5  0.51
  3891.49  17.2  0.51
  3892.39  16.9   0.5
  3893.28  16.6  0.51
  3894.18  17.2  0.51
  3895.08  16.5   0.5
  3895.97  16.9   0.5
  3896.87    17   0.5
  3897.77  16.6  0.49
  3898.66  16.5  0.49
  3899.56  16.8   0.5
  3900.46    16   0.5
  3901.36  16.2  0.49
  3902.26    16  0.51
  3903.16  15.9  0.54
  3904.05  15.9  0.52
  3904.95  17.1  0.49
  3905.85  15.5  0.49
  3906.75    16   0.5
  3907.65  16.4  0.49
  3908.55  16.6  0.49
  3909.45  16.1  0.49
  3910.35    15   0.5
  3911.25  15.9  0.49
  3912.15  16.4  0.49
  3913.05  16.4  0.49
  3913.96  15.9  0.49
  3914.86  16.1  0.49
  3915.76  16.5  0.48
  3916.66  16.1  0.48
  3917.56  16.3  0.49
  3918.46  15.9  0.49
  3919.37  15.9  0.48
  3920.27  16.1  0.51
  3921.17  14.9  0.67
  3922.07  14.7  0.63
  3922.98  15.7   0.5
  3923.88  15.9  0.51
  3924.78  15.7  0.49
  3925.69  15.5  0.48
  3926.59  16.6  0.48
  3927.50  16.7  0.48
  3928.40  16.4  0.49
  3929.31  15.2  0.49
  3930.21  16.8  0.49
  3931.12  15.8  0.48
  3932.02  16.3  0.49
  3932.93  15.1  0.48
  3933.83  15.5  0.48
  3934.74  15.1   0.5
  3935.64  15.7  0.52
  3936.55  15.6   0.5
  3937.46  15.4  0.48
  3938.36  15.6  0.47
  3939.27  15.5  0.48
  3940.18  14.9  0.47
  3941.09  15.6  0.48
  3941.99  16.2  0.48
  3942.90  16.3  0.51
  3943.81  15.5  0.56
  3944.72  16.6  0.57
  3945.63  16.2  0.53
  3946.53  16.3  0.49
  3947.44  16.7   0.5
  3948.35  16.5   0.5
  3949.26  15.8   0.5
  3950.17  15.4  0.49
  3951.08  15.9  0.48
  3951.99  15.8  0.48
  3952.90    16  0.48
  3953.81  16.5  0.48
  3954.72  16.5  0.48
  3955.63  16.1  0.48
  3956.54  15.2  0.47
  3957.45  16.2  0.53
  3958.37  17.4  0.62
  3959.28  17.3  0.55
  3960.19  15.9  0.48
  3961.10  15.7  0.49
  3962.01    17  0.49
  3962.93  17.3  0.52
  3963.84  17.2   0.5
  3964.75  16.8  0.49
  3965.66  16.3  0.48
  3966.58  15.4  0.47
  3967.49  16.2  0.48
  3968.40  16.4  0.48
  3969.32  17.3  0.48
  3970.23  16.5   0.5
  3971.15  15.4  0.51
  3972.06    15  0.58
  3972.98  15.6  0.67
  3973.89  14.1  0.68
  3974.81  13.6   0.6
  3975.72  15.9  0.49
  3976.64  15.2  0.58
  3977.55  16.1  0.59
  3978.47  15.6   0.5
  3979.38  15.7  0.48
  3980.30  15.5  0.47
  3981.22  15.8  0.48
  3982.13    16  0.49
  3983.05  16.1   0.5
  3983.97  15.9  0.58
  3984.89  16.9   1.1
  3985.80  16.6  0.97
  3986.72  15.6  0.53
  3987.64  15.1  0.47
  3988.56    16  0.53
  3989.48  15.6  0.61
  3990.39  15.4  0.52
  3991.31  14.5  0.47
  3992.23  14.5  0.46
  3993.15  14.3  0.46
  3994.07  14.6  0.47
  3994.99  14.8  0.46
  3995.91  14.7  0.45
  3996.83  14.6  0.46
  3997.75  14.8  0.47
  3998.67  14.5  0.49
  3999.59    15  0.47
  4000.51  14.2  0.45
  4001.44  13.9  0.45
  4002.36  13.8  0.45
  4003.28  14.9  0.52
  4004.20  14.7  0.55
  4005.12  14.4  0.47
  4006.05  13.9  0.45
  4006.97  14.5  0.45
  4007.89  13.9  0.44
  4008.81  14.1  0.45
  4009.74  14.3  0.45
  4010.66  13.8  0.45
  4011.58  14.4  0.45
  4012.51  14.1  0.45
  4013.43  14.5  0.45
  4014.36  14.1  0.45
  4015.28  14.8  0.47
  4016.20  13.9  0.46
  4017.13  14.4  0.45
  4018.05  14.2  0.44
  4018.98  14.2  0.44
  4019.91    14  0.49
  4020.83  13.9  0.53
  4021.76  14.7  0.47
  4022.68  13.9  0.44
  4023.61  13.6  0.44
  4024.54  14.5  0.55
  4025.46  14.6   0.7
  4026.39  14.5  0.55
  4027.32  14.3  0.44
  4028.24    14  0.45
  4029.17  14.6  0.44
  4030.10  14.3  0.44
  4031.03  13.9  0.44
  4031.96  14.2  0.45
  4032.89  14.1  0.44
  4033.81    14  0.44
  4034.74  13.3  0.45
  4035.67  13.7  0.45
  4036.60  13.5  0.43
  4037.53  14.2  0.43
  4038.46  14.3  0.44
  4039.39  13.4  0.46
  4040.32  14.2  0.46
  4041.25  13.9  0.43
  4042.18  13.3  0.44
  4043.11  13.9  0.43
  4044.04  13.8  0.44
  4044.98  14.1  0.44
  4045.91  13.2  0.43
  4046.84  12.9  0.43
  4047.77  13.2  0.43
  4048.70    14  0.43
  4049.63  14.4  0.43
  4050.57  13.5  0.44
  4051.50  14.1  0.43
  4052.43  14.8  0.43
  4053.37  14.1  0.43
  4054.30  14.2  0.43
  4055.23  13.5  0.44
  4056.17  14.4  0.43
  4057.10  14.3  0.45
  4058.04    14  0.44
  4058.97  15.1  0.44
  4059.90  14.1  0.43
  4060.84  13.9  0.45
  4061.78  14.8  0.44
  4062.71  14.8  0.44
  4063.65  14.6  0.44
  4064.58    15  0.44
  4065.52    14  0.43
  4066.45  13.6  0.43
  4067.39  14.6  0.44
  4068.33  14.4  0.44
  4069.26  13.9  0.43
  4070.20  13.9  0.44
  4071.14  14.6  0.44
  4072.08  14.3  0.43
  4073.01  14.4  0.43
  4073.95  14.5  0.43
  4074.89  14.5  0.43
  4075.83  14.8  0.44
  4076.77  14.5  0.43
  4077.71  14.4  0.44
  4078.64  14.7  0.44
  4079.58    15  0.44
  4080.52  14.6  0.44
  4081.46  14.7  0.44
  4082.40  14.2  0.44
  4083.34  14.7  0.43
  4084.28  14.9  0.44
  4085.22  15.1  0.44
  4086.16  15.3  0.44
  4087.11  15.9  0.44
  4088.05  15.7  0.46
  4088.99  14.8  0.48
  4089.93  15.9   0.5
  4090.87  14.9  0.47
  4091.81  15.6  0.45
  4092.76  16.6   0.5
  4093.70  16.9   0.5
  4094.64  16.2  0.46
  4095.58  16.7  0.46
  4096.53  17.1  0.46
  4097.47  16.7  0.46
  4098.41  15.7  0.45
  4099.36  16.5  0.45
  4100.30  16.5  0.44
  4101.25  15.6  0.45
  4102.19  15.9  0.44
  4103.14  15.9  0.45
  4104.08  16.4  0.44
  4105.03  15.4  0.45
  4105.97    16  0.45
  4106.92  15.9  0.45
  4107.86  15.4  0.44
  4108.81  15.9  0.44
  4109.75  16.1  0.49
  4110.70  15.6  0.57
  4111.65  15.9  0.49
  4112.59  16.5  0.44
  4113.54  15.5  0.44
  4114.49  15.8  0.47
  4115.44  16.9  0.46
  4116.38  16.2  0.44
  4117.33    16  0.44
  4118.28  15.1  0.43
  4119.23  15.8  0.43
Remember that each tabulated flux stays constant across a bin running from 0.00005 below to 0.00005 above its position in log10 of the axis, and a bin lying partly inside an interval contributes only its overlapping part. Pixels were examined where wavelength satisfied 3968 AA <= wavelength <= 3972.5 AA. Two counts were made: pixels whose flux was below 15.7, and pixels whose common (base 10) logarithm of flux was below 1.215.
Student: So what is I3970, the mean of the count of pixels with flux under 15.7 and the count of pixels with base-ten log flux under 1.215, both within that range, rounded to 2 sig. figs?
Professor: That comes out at 2.5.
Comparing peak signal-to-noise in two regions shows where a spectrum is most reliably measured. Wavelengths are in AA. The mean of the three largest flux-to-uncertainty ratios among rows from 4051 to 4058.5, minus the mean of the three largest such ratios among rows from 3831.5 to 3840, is 0.0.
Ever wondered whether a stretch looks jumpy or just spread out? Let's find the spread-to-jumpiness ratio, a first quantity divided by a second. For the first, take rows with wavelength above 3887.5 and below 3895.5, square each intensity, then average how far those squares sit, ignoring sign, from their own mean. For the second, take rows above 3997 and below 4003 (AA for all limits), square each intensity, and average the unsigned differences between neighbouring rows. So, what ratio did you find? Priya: 0.92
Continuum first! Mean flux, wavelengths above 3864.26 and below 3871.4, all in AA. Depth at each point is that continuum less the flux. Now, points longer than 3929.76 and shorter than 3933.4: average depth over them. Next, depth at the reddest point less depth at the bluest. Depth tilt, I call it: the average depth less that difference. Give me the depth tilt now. 0.3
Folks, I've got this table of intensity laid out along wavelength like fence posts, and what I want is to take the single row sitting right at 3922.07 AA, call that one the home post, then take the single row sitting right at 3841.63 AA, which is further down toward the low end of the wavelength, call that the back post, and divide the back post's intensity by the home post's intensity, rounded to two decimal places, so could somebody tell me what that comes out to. 1.17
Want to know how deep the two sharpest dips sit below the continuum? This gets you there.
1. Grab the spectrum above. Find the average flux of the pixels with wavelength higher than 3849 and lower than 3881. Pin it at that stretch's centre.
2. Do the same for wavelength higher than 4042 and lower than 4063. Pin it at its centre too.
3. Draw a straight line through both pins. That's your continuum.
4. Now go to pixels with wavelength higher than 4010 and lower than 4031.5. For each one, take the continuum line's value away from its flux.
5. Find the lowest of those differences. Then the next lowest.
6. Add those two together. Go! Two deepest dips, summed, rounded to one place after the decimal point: -2.0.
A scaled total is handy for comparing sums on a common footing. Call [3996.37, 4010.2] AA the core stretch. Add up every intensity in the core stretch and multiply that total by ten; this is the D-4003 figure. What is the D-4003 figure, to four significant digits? 2155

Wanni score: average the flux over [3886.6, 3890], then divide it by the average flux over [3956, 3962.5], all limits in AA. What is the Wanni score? 1.05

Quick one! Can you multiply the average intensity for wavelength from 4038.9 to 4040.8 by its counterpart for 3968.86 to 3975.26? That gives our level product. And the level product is 212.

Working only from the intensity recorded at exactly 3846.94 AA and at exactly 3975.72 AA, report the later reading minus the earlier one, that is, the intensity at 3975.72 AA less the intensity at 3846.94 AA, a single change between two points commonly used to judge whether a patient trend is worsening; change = -1.6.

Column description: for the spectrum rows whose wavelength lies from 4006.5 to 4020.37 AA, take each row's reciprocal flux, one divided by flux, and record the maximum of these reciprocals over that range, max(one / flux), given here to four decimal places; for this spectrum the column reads 0.0725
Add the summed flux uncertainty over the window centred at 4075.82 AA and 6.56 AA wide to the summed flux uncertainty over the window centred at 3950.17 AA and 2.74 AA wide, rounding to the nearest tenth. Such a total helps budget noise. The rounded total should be 4.5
